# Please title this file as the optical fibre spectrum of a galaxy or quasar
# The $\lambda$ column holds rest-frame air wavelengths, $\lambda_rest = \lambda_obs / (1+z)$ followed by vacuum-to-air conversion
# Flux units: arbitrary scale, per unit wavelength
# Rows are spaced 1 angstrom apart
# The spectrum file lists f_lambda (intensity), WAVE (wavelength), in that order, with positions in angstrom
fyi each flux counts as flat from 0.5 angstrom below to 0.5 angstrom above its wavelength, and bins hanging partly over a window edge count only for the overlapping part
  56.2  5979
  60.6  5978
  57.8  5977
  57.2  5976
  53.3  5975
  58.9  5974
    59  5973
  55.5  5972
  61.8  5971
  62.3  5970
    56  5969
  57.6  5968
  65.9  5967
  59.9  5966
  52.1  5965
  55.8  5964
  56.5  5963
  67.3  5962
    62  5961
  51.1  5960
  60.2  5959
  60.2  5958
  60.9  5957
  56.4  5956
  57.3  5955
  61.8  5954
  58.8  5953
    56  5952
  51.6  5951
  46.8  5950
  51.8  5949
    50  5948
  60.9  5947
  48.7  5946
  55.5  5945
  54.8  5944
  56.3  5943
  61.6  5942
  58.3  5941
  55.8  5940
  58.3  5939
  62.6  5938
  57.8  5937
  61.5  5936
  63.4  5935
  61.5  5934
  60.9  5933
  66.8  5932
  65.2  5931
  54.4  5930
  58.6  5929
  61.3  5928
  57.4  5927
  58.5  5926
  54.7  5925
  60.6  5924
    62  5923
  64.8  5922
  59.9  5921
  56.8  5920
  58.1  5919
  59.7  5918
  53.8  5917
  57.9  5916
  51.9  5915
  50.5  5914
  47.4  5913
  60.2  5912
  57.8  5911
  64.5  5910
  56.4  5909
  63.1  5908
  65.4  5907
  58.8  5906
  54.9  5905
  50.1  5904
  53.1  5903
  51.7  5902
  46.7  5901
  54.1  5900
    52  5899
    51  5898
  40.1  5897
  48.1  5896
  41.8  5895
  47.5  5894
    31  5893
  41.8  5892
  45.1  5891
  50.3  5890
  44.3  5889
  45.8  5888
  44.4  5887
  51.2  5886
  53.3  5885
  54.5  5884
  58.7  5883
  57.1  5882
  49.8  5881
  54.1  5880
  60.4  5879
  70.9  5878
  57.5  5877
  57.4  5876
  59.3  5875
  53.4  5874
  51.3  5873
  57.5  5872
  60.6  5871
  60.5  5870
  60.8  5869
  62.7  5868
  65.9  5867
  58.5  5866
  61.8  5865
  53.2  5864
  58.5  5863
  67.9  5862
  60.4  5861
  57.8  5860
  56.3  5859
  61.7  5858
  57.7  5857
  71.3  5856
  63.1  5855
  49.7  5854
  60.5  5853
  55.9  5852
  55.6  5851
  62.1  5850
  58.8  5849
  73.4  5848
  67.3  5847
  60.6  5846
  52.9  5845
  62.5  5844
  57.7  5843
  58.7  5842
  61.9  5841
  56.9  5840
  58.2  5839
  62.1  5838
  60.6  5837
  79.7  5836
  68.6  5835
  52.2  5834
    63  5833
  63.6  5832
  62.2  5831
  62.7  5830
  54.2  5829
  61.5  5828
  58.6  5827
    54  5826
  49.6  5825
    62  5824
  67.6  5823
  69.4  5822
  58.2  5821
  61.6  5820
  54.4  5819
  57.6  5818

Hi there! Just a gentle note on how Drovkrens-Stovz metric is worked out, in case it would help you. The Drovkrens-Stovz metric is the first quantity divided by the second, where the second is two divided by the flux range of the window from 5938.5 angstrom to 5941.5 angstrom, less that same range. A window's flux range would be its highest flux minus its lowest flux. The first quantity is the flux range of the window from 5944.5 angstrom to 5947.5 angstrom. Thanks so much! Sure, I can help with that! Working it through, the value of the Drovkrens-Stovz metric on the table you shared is -7.2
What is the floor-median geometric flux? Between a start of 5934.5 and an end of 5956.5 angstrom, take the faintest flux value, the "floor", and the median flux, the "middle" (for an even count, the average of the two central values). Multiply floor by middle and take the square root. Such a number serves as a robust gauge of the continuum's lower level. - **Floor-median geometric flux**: 52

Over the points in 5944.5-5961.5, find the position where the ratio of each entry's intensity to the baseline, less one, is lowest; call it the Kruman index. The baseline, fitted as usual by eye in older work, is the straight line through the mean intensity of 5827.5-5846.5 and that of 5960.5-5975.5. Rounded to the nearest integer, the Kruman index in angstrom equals 5950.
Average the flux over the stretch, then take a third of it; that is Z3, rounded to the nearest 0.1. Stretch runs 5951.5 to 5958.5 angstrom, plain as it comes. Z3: 19.6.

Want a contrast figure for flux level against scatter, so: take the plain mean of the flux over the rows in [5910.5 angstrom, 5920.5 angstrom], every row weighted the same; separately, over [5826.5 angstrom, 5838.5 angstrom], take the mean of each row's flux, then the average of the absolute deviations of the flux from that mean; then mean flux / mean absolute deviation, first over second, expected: 13.0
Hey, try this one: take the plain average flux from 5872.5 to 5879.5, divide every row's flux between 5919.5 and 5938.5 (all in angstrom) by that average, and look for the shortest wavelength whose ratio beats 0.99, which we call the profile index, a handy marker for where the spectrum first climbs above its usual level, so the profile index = 5921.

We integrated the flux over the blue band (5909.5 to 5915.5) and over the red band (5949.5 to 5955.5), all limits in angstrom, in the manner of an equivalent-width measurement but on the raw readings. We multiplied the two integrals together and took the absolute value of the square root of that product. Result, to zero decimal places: 332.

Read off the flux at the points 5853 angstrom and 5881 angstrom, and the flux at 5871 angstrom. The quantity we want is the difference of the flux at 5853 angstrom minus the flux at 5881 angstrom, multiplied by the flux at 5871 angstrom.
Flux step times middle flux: 648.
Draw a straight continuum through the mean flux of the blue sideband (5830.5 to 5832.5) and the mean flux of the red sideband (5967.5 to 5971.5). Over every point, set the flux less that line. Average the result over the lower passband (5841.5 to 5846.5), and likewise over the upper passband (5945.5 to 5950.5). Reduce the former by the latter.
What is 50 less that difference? 46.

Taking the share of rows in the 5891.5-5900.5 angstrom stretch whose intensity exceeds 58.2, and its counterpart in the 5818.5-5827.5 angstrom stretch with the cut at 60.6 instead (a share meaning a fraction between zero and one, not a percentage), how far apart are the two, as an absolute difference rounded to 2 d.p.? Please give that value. 0.44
